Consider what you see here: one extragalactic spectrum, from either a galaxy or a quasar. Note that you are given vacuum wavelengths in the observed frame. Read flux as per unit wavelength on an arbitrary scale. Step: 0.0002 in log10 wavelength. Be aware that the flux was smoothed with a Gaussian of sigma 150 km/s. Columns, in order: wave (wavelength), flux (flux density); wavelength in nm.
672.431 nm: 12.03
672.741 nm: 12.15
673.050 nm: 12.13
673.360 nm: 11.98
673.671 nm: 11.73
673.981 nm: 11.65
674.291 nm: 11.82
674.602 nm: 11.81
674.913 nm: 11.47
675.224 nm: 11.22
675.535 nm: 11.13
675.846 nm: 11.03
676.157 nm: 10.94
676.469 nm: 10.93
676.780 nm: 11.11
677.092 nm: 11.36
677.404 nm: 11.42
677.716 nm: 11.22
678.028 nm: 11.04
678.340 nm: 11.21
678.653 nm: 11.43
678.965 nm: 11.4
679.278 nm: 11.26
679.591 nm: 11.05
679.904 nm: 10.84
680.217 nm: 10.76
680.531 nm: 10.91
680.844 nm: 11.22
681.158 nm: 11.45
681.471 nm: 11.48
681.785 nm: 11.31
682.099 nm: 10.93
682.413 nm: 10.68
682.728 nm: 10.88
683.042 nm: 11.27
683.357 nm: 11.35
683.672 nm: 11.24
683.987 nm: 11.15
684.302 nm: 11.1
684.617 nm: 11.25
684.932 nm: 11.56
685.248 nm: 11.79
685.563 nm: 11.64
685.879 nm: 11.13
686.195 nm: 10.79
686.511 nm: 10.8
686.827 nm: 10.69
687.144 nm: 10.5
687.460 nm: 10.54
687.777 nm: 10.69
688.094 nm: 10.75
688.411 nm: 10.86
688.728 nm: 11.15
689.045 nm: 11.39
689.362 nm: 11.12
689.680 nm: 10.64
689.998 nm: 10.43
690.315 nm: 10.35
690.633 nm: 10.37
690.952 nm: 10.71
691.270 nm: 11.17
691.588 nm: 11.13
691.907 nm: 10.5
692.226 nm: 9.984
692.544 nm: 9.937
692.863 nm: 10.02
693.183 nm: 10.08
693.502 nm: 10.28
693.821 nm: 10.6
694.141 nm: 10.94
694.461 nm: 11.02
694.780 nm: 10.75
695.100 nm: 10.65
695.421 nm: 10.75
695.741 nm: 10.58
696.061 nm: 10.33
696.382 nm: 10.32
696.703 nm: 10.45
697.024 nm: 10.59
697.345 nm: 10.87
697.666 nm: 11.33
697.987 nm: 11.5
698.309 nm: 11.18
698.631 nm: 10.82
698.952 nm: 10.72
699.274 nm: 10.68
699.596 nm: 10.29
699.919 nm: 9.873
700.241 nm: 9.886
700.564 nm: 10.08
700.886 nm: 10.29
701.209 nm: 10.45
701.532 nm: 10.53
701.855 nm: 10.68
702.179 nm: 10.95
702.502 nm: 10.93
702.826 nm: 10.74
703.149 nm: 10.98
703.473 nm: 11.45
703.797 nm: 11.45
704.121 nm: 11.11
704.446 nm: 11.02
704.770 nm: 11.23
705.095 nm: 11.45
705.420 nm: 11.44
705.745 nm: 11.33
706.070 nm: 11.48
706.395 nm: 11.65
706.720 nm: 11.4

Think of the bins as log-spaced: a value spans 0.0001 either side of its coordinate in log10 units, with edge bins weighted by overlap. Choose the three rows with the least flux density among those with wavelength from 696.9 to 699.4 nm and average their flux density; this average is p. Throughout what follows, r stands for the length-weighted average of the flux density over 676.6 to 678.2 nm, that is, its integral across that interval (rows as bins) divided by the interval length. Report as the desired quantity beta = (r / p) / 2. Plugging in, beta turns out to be 0.527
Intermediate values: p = 10.7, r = 11.2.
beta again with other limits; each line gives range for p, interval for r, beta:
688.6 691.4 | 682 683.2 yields 0.527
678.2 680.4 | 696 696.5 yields 0.474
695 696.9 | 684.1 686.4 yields 0.546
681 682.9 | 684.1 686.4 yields 0.522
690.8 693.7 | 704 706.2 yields 0.566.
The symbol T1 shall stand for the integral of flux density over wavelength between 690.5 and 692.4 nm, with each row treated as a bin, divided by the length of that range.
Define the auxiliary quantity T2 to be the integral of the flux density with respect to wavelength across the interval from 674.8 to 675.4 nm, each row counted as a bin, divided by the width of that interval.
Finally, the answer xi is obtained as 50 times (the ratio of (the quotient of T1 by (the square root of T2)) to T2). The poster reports 14.0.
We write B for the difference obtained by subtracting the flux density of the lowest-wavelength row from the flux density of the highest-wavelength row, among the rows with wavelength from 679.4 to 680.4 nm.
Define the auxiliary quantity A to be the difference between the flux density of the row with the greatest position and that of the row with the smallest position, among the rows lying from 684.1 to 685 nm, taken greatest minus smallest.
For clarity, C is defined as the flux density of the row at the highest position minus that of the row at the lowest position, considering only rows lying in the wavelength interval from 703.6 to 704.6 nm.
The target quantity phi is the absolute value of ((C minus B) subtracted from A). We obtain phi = 0.60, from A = 0.5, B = -0.29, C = -0.4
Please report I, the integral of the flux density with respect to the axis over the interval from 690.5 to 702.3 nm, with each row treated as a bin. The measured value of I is 125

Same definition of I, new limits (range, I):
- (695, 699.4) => 47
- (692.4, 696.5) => 43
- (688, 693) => 53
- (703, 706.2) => 36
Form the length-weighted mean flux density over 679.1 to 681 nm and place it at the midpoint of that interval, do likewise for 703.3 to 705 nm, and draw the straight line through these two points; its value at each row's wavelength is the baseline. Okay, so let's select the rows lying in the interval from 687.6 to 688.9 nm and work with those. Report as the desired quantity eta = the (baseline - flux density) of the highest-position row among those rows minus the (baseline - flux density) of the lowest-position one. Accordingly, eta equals -0.5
